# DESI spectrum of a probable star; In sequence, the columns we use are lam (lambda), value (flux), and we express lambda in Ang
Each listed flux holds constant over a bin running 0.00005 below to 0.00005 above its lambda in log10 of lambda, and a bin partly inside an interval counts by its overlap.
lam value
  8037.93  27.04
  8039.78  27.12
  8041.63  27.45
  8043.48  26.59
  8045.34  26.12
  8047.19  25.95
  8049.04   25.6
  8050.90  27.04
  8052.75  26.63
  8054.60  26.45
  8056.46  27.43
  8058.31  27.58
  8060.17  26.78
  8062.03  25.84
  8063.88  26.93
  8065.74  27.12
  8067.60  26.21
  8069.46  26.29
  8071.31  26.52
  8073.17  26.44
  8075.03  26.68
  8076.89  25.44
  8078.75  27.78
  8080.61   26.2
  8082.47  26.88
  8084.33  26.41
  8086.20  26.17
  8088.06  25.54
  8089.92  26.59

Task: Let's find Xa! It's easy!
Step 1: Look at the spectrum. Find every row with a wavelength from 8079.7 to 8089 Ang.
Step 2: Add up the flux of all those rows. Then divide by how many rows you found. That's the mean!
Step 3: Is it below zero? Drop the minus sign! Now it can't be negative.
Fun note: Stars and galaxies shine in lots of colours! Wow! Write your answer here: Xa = 26.24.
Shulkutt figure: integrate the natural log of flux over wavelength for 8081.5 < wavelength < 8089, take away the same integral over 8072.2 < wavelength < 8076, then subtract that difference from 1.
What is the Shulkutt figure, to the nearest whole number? -11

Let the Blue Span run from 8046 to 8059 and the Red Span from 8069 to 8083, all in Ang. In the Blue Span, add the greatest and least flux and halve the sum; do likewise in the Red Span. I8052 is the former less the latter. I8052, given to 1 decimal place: 0.0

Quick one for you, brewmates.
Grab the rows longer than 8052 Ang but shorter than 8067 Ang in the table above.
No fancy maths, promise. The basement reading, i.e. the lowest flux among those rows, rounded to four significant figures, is 25.84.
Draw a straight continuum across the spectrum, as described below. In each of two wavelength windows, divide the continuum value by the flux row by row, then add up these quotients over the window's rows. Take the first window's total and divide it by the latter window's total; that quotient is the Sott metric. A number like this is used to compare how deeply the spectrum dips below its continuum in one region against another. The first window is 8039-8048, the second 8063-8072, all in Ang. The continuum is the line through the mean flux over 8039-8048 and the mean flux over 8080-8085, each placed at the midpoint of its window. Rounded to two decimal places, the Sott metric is 1.00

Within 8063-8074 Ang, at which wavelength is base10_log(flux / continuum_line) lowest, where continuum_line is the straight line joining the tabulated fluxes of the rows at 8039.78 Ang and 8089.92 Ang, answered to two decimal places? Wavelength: 8067.60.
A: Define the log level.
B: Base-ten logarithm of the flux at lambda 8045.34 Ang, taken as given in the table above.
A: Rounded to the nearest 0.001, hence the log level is 1.417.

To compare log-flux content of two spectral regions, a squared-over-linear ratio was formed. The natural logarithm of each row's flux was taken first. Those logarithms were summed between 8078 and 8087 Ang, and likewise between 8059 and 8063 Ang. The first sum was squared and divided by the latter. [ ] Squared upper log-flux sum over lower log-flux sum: 41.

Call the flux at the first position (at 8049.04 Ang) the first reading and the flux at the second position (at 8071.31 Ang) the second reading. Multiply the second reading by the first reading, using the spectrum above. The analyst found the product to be 679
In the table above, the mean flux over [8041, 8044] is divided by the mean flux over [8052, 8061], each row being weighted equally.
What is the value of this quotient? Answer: 1.00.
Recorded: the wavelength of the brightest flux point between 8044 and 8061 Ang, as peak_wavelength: 8058.31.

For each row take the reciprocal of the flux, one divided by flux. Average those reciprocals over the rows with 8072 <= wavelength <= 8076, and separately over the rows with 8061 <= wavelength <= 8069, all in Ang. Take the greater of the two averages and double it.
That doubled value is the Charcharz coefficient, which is 0.0754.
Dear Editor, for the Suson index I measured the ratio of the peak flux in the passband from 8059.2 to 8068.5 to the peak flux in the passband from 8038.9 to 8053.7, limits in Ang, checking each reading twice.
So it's 0.99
